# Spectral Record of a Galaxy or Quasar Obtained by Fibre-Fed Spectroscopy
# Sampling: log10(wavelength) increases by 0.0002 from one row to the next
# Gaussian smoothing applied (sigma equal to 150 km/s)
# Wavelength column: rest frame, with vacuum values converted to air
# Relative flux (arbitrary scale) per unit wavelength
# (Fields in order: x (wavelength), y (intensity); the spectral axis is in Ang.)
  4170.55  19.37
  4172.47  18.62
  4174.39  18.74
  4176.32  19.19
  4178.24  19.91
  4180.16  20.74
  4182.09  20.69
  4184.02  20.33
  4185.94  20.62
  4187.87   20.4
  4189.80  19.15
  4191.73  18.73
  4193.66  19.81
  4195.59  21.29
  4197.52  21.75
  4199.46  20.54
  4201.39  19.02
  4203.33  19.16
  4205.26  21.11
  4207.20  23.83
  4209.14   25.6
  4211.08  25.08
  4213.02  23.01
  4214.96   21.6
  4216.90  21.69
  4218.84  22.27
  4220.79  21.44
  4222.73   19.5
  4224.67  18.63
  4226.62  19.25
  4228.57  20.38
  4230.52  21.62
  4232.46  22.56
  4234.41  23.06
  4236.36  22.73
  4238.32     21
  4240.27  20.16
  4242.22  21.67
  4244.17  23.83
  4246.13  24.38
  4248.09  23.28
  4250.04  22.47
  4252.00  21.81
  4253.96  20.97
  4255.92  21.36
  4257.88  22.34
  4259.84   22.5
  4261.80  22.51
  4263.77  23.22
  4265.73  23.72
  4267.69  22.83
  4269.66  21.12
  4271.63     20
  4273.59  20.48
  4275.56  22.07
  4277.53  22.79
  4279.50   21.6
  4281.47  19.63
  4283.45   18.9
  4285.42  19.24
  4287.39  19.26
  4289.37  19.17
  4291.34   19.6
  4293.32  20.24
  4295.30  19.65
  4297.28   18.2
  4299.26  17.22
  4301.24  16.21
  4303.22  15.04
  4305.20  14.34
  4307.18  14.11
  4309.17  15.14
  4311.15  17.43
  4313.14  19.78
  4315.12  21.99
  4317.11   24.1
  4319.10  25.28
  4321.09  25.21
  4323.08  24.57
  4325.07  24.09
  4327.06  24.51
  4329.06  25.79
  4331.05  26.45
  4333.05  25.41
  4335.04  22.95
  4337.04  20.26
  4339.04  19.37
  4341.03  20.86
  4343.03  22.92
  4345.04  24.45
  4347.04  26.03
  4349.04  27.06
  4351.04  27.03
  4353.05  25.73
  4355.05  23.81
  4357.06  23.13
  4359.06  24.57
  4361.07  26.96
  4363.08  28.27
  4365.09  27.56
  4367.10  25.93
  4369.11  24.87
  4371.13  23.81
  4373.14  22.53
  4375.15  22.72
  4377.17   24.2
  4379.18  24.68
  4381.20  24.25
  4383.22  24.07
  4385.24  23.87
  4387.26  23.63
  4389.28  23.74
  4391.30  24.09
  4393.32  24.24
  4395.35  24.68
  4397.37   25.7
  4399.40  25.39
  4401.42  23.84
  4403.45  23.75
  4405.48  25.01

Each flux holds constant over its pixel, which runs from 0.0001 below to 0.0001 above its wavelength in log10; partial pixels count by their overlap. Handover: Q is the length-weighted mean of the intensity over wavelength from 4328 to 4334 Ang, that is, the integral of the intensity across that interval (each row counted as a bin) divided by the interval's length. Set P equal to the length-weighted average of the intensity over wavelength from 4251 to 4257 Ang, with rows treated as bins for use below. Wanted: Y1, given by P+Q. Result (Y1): 47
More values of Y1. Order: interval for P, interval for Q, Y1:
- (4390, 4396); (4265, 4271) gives 47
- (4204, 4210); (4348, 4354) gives 50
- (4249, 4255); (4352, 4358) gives 46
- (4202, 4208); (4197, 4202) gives 42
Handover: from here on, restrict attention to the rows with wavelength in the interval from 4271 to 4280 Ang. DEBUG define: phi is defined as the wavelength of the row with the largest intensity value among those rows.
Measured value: 4277.53 Ang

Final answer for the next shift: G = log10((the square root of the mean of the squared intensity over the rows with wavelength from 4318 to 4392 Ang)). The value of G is 1.39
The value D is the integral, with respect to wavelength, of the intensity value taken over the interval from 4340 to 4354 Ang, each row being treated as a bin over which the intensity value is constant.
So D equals 348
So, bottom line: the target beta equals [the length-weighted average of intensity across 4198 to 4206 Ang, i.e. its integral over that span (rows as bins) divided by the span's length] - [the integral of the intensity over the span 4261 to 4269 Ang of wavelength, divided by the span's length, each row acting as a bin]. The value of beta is -3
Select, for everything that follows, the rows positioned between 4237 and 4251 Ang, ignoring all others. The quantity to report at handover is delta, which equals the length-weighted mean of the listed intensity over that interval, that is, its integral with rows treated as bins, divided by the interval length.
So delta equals 22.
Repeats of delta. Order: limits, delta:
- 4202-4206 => 20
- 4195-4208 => 21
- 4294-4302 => 18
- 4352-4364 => 25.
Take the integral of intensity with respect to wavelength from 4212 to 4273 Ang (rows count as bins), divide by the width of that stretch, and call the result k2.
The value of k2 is 21.8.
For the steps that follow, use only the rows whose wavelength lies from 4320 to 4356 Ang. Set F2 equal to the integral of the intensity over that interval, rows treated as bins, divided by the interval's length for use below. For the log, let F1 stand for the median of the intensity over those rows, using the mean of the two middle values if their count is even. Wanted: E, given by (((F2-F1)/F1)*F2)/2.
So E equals -0.14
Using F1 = 24.5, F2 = 24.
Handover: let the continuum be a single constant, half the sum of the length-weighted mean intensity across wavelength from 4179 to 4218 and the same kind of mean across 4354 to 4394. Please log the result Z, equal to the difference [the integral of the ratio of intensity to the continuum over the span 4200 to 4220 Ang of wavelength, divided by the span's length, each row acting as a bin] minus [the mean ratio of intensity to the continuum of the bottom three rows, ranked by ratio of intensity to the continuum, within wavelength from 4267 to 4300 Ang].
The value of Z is 0.179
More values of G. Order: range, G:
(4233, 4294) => 1.33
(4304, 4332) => 1.34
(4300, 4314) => 1.21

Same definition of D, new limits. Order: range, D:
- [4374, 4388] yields 335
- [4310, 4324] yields 315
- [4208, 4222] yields 321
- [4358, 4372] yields 364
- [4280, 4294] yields 273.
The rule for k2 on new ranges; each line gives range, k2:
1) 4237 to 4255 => 22.2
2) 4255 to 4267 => 22.6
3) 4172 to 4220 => 20.9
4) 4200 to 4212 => 22.2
